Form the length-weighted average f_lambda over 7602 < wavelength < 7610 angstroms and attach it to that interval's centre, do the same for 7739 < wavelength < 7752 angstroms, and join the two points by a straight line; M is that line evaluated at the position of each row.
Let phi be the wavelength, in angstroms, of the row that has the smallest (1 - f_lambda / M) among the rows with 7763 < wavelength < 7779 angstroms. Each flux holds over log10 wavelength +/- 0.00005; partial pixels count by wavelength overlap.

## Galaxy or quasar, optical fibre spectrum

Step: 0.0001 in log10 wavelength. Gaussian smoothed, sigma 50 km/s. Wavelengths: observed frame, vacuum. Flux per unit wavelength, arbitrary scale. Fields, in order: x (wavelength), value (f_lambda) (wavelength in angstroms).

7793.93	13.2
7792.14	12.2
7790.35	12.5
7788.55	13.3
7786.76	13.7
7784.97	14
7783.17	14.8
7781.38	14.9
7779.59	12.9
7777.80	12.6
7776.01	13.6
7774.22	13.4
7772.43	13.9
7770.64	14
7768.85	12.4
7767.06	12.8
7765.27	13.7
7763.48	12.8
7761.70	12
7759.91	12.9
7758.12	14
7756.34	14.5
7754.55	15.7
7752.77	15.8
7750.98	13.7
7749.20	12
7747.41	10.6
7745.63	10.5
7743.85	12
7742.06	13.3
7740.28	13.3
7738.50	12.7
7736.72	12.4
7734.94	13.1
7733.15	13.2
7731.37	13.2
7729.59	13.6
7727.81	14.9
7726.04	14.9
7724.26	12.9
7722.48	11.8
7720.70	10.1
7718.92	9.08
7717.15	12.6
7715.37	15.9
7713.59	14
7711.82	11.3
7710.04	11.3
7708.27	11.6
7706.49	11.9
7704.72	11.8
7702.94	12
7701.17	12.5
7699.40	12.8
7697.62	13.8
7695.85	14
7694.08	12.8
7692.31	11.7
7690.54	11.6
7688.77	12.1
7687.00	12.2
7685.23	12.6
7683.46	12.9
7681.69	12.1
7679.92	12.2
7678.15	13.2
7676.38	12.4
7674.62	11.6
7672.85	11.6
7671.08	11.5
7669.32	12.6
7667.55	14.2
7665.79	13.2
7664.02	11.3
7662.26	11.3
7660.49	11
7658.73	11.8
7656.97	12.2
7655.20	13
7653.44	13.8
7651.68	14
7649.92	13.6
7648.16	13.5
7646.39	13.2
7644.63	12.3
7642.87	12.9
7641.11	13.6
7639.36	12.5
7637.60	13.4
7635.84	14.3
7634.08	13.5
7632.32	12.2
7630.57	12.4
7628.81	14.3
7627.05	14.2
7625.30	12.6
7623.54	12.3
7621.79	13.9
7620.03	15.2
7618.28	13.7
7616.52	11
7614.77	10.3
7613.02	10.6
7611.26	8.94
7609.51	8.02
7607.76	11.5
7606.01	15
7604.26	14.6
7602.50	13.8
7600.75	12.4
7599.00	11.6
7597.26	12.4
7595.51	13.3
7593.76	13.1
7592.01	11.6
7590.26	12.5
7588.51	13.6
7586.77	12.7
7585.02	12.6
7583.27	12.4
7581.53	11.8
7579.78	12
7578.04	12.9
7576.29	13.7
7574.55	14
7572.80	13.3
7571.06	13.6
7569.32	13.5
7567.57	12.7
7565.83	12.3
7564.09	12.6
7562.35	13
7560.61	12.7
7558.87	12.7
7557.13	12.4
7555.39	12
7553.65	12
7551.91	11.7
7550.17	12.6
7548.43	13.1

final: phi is 7770.64 angstroms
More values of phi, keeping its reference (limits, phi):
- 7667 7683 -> 7667.55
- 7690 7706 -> 7695.85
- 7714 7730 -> 7715.37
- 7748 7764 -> 7752.77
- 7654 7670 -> 7667.55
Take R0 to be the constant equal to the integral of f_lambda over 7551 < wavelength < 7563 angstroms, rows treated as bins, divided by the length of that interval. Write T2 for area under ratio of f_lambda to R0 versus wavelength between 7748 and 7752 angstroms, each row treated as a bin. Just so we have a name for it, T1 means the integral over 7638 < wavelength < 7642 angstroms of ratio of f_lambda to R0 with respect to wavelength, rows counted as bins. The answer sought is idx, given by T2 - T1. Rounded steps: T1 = 4.2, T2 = 4.13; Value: -0.12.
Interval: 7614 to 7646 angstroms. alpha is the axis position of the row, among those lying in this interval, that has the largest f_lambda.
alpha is 7620.03 angstroms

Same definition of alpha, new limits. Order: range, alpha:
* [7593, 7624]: 7620.03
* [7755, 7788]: 7781.38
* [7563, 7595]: 7574.55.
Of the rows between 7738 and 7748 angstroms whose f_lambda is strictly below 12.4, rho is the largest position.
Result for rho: 7747.41 angstroms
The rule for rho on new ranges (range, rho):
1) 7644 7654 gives 7644.63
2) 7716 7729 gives 7722.48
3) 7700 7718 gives 7711.82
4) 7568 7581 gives 7579.78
